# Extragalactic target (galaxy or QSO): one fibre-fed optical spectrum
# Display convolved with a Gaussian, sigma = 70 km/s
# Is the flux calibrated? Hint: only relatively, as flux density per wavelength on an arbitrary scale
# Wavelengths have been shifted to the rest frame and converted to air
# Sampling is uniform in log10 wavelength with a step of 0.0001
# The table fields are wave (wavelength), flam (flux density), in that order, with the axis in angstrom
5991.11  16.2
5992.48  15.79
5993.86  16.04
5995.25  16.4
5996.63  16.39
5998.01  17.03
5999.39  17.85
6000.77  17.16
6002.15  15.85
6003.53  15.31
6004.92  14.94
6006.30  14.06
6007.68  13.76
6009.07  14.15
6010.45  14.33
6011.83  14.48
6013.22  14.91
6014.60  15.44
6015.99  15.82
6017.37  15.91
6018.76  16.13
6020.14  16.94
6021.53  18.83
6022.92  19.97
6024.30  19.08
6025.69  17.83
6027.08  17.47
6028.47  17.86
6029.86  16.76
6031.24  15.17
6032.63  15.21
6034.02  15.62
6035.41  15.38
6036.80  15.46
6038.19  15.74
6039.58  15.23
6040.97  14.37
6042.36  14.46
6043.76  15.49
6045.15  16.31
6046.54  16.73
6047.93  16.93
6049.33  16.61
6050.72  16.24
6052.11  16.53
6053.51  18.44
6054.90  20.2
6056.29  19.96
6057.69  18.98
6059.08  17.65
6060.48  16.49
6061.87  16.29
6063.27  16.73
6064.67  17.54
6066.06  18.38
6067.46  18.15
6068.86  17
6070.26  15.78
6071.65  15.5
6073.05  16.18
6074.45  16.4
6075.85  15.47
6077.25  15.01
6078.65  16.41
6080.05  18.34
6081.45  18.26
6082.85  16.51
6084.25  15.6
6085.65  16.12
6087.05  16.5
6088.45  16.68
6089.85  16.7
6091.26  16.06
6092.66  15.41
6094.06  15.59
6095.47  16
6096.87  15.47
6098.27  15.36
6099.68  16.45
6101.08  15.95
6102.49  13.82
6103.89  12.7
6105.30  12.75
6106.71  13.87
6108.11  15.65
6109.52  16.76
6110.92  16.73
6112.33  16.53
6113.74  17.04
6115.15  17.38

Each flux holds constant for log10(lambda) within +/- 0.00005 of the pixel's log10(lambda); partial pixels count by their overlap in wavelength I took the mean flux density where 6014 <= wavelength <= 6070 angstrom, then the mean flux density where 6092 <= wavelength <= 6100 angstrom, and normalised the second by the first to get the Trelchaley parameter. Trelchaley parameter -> 0.93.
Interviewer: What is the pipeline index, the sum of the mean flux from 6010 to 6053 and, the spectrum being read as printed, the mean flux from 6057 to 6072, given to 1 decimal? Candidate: 33.4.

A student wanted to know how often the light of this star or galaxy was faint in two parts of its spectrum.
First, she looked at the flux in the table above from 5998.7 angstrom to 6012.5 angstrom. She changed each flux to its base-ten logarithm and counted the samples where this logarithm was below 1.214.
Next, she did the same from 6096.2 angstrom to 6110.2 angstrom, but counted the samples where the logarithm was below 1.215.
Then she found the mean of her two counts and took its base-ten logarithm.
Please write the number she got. 0.90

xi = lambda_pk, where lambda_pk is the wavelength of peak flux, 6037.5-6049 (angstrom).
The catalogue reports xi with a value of 6047.93 angstrom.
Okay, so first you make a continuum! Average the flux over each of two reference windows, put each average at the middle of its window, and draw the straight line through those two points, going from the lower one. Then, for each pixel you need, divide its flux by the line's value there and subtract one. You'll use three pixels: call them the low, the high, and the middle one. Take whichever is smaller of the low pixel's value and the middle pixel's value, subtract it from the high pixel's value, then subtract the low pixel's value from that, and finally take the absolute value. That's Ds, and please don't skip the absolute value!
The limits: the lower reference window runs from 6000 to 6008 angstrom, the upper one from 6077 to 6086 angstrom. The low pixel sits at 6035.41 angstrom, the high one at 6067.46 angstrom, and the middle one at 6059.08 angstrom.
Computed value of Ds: 0.16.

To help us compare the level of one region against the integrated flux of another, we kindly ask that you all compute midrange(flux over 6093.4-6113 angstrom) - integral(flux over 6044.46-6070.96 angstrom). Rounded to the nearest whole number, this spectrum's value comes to -447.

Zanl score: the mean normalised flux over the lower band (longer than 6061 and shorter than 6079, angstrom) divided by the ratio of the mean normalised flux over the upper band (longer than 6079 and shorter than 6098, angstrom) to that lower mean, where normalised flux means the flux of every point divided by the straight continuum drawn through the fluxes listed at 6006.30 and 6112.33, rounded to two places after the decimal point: 1.10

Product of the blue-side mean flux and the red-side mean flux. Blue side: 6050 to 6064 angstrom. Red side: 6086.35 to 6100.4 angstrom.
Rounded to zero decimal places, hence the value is 284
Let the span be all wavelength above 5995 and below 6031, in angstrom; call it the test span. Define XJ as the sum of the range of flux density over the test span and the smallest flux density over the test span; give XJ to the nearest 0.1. 20.0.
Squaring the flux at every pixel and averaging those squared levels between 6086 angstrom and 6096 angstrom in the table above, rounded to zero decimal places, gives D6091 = 261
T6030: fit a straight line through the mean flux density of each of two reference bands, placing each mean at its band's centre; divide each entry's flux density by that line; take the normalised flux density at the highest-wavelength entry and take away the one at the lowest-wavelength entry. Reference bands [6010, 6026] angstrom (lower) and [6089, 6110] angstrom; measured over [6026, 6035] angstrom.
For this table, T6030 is -0.11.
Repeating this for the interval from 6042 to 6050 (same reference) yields 0.14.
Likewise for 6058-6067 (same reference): 0.05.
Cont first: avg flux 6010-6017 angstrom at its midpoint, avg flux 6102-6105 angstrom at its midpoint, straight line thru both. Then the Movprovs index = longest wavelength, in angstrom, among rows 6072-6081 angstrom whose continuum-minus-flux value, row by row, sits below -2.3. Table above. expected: 6080.05 angstrom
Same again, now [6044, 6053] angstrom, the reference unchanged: 6049.33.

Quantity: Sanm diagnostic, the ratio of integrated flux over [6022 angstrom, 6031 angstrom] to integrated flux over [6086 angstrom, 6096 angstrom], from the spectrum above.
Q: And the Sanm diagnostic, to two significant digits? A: 1.0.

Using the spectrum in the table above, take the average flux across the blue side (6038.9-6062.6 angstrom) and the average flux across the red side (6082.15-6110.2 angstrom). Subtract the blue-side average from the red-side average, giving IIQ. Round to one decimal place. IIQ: -1.4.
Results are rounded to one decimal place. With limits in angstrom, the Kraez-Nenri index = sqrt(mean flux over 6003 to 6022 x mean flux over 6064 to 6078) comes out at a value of 15.9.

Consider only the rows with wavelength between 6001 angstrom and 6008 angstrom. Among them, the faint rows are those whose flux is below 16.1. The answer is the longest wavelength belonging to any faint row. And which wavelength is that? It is 6007.68 angstrom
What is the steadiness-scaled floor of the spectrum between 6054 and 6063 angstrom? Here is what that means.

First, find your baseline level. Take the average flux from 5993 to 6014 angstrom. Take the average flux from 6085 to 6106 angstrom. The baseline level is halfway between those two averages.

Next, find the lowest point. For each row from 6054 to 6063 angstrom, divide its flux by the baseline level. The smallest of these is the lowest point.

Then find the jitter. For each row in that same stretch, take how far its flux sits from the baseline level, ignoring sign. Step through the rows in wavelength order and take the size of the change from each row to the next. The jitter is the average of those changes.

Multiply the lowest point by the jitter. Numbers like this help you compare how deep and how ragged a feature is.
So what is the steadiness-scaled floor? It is 0.8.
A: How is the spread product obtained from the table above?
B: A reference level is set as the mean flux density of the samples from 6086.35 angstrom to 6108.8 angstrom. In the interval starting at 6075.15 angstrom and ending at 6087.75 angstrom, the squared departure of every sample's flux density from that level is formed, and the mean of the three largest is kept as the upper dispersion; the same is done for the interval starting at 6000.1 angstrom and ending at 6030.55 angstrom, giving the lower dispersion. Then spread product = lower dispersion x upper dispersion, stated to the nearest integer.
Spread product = 104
